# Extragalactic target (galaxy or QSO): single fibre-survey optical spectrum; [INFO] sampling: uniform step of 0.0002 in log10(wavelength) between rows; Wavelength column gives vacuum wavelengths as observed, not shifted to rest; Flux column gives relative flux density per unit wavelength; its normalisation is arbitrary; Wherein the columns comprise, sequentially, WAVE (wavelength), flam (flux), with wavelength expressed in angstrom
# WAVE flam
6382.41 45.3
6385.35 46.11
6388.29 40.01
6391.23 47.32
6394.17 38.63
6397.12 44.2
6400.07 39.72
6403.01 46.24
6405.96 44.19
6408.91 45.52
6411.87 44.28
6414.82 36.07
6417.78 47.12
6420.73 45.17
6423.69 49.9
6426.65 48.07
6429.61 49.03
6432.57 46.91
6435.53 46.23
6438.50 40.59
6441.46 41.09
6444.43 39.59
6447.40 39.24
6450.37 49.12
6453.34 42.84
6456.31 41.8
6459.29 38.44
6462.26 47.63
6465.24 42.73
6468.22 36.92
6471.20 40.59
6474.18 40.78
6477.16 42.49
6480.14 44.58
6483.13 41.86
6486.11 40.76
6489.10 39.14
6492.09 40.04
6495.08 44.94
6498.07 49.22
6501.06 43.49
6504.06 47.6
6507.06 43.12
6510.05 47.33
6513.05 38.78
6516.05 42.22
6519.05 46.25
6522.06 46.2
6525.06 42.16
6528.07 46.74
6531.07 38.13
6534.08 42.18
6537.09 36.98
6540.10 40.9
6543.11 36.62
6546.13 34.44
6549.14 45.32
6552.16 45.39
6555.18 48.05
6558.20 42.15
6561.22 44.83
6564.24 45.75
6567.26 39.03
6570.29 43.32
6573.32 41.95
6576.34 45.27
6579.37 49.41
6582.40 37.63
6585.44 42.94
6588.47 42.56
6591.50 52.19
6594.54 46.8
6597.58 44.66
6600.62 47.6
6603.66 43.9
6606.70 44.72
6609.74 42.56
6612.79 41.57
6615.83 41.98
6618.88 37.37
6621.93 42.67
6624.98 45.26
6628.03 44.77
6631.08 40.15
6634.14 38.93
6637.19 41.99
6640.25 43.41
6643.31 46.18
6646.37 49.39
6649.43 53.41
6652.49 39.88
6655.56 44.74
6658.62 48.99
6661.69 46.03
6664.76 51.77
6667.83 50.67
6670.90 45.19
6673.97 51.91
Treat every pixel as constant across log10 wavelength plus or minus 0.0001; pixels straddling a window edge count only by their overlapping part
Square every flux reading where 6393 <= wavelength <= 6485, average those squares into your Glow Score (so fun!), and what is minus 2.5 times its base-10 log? -8.19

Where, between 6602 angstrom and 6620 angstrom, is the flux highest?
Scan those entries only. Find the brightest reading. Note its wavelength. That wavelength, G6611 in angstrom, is 6606.70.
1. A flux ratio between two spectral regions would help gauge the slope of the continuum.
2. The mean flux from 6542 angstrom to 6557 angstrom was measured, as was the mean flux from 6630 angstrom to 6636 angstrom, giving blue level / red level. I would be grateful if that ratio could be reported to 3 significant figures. 1.06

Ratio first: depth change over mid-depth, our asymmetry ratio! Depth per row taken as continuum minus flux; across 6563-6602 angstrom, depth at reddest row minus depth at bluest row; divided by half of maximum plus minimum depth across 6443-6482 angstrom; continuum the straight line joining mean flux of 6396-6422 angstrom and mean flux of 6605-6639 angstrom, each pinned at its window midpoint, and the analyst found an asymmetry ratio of -10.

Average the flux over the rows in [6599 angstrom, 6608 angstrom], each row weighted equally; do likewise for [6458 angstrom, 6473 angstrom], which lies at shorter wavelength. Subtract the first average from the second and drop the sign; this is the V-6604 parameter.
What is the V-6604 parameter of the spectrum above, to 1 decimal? 4.1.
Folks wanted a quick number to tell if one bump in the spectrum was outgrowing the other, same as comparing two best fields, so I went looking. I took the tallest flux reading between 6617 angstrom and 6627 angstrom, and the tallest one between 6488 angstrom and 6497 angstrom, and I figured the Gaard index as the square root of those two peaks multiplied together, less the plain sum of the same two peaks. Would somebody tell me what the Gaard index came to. -45.1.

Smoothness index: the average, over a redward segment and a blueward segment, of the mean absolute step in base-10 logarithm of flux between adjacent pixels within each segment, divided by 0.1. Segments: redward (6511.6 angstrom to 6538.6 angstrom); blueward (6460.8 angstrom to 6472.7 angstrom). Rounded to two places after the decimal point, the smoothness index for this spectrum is 0.47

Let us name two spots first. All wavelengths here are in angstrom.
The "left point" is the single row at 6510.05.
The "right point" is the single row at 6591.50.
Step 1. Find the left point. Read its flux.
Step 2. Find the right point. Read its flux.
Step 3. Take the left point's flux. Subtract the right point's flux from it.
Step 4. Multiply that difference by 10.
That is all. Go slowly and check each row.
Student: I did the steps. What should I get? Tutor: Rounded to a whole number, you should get -49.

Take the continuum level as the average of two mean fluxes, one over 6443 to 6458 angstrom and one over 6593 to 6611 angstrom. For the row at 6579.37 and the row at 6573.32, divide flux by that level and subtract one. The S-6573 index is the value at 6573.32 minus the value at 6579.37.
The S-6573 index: -0.17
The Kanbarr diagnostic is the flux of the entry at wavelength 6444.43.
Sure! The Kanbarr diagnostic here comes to 39.59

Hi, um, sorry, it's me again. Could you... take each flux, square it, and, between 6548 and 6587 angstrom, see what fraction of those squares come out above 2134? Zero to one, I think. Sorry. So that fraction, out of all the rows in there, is 0.15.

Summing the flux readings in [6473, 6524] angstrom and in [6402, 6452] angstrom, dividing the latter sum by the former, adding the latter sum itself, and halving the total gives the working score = 380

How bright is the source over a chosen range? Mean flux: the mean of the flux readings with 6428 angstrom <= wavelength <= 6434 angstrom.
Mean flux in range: 48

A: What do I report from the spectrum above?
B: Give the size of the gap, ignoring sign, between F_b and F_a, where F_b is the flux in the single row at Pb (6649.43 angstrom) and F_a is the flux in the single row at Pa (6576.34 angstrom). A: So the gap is 8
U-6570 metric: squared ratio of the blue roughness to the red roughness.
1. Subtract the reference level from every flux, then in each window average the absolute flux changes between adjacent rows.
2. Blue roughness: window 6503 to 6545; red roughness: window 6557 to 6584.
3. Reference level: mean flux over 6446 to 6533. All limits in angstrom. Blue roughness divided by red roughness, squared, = 1.1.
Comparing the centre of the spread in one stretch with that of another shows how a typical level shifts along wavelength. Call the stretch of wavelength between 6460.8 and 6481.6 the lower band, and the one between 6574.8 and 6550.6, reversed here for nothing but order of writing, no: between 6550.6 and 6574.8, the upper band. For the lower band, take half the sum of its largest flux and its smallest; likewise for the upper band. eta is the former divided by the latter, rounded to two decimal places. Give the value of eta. 0.97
